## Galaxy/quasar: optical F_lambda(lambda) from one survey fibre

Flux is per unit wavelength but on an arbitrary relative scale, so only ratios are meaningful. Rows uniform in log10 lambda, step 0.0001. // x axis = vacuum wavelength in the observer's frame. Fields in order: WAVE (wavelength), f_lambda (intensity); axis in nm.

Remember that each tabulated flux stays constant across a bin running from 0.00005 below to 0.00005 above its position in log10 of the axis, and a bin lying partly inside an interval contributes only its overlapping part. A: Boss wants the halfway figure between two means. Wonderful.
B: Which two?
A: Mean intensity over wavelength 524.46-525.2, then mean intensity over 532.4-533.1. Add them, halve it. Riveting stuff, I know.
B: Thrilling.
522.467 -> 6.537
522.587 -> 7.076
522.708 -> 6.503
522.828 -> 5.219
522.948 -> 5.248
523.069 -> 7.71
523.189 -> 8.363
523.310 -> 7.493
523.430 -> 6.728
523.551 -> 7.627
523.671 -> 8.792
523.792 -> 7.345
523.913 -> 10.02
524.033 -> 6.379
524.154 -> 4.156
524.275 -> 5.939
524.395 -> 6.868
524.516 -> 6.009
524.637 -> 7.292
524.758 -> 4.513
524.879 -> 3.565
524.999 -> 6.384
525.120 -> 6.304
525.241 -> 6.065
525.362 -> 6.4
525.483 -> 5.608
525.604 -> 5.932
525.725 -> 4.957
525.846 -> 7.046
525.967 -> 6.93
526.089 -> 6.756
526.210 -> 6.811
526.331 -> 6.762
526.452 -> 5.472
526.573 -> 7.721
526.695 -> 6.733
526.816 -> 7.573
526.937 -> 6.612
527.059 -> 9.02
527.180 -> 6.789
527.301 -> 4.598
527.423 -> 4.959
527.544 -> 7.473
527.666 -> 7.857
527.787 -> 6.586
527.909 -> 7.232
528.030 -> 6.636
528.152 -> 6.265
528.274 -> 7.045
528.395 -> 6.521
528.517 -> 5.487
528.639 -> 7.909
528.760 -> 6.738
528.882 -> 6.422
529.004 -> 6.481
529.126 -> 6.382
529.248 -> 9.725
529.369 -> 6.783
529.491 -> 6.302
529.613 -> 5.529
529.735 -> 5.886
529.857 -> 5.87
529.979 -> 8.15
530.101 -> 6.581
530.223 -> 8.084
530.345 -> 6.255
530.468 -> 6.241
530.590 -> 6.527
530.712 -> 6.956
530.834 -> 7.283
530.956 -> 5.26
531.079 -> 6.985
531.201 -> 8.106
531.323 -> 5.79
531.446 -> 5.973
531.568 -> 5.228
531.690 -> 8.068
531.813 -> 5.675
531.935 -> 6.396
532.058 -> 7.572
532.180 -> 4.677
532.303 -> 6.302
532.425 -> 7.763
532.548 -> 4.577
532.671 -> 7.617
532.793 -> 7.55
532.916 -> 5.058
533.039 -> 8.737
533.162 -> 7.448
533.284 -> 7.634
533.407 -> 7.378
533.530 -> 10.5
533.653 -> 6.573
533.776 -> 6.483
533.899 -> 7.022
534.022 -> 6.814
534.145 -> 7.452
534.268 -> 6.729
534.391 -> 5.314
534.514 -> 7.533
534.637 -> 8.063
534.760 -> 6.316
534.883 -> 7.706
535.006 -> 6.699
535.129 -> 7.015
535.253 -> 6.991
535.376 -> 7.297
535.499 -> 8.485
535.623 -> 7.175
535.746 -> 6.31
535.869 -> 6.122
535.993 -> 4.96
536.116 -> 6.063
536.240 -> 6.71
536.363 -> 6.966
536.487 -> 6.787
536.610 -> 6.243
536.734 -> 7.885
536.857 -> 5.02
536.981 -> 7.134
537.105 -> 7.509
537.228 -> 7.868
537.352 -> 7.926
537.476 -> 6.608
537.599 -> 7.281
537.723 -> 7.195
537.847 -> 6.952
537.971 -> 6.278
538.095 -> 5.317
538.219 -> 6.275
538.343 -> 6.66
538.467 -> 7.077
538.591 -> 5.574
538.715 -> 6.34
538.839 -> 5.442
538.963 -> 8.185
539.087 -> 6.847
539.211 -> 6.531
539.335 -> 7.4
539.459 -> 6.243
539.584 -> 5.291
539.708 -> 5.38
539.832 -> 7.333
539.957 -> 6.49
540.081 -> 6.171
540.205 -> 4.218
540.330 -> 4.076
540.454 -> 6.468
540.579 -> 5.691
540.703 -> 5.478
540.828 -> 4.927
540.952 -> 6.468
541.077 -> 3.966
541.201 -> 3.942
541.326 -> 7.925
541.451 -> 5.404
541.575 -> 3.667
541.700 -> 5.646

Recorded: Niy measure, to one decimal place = 6.3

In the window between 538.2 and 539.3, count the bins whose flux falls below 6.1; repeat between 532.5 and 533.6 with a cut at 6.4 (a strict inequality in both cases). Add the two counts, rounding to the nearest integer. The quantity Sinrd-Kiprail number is 4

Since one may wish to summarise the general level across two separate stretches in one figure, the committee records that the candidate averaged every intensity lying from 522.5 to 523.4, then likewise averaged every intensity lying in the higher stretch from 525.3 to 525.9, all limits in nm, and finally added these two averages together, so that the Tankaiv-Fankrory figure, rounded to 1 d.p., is 12.8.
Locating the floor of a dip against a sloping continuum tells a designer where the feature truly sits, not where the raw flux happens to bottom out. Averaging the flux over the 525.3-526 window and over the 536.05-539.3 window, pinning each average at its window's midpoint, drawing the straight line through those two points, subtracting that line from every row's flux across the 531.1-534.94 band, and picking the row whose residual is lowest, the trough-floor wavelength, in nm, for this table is 532.548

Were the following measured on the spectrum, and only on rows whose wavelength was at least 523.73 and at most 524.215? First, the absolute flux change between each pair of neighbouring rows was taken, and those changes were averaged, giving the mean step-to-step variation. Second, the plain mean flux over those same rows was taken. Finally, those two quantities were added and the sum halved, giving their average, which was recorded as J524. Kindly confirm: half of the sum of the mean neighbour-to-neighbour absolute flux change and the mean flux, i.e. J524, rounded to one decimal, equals 4.9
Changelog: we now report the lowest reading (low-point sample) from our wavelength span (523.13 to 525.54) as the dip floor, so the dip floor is 3.565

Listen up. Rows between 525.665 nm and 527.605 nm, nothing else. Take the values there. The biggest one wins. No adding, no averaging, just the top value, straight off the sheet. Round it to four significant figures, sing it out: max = 9.020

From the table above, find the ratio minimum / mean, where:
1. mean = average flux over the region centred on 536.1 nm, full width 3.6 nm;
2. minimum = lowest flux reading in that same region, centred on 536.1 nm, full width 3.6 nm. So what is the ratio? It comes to 0.72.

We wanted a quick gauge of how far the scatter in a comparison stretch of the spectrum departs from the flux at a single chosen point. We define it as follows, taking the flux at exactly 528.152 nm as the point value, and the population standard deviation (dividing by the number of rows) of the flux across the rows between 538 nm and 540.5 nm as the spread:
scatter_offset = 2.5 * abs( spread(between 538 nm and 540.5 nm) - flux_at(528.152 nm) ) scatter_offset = 13.2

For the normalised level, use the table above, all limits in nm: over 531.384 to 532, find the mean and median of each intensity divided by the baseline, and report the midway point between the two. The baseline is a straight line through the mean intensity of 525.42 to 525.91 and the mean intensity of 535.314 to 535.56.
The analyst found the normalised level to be 0.86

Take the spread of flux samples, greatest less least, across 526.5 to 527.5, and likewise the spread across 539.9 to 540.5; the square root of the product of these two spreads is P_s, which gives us 3.3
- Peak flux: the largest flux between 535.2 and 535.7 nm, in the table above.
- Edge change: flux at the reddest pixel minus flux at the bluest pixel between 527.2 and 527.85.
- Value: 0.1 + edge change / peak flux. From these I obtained 0.33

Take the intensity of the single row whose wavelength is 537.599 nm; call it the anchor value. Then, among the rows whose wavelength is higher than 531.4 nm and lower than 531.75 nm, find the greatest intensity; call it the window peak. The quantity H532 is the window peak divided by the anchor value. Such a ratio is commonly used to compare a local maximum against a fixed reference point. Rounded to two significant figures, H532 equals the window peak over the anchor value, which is 1.1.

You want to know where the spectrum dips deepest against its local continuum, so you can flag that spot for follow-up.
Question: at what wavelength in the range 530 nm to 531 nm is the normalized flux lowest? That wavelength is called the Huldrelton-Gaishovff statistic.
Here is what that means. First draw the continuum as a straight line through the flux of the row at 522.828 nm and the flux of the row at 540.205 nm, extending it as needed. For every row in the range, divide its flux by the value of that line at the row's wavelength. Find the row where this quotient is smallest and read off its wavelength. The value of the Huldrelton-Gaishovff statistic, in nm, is 530.956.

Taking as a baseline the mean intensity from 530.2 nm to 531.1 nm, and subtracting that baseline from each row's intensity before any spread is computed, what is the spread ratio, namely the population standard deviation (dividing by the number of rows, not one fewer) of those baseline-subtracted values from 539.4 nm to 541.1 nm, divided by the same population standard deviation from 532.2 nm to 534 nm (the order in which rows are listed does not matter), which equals 0.70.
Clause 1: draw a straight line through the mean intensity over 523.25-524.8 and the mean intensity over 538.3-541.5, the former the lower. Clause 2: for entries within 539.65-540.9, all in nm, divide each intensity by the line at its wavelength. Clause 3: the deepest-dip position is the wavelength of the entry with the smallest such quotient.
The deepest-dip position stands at 540.330 nm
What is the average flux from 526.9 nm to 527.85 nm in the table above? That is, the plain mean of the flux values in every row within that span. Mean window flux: 6.74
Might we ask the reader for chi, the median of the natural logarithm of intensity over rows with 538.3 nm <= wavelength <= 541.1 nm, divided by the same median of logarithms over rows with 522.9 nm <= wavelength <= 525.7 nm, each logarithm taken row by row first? 0.99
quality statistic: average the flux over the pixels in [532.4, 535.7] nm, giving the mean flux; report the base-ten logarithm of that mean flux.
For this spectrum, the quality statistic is 0.86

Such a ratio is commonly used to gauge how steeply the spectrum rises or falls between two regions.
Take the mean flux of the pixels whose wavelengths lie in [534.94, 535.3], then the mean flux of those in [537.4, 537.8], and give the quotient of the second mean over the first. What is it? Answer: 1.02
